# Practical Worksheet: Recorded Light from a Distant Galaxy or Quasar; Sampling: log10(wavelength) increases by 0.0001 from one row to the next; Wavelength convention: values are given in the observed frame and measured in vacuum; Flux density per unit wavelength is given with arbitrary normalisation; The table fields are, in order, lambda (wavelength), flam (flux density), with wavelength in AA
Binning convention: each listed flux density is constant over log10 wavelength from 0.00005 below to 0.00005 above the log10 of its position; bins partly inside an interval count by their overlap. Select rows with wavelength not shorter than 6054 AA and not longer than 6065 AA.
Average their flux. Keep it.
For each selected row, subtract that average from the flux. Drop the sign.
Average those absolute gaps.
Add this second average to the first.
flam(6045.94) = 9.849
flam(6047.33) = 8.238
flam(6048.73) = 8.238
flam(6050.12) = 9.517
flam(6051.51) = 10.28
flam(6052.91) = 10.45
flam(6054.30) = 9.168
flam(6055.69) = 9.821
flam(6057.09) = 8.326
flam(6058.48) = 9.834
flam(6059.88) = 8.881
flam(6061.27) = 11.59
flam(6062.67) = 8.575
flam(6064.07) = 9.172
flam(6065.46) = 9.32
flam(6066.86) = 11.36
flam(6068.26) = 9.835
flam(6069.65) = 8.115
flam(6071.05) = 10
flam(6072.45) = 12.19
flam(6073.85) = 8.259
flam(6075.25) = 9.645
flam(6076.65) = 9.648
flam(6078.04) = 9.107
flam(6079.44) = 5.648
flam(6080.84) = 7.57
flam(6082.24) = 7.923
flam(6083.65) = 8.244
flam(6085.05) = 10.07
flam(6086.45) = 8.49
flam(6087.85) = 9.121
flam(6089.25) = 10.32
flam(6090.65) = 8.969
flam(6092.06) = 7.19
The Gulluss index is 10.2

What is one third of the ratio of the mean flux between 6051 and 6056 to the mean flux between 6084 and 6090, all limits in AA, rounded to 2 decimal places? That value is 0.35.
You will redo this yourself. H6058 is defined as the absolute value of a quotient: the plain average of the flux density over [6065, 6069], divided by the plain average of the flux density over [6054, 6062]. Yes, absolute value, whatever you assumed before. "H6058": 1.06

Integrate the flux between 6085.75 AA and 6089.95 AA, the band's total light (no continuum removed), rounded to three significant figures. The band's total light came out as 39.2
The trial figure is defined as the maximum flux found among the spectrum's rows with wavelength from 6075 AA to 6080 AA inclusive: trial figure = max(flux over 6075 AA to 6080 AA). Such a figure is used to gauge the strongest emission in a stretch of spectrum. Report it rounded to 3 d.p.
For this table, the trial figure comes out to 9.648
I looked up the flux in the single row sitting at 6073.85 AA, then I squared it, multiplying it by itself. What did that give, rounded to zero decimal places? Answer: 68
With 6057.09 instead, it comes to 69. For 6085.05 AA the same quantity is 101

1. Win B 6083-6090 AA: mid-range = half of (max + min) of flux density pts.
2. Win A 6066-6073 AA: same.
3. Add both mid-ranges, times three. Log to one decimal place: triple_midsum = 58.3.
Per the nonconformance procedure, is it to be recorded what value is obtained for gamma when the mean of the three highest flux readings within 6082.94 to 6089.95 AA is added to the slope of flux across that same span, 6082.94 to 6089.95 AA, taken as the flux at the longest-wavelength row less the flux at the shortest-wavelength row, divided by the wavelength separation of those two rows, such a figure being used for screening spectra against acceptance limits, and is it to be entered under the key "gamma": 10.2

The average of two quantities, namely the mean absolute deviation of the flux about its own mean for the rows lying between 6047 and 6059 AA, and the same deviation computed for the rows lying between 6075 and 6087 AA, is 0.87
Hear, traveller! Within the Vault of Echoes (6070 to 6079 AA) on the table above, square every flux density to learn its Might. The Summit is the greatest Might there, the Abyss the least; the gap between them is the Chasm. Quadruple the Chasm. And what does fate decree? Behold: 322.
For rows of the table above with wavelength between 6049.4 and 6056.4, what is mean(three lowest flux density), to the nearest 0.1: 9.5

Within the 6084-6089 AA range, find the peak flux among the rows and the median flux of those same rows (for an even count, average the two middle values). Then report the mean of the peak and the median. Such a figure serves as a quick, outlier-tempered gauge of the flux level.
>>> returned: 9.6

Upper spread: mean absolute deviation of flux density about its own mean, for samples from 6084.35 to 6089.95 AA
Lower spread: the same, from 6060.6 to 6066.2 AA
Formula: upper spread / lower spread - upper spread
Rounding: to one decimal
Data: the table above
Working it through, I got 0.0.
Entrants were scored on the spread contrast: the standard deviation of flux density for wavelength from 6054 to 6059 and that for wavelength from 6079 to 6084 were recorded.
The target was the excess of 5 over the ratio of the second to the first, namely 3.4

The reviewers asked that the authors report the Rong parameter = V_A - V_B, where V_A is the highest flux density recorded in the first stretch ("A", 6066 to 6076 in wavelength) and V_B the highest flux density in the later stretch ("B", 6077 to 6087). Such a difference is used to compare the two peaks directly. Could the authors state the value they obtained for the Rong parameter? 2.1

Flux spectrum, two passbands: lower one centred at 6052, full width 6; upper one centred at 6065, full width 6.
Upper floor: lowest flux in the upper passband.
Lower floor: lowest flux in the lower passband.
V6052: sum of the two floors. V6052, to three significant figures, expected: 17.7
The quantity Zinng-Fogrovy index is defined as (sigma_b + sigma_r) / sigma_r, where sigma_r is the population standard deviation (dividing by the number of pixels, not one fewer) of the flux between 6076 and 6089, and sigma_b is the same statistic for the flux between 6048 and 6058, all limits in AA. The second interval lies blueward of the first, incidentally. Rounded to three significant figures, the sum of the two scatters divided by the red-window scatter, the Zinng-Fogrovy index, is 1.65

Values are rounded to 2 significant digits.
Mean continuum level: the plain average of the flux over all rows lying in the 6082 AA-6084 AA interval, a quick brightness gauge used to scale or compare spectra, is 8.1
